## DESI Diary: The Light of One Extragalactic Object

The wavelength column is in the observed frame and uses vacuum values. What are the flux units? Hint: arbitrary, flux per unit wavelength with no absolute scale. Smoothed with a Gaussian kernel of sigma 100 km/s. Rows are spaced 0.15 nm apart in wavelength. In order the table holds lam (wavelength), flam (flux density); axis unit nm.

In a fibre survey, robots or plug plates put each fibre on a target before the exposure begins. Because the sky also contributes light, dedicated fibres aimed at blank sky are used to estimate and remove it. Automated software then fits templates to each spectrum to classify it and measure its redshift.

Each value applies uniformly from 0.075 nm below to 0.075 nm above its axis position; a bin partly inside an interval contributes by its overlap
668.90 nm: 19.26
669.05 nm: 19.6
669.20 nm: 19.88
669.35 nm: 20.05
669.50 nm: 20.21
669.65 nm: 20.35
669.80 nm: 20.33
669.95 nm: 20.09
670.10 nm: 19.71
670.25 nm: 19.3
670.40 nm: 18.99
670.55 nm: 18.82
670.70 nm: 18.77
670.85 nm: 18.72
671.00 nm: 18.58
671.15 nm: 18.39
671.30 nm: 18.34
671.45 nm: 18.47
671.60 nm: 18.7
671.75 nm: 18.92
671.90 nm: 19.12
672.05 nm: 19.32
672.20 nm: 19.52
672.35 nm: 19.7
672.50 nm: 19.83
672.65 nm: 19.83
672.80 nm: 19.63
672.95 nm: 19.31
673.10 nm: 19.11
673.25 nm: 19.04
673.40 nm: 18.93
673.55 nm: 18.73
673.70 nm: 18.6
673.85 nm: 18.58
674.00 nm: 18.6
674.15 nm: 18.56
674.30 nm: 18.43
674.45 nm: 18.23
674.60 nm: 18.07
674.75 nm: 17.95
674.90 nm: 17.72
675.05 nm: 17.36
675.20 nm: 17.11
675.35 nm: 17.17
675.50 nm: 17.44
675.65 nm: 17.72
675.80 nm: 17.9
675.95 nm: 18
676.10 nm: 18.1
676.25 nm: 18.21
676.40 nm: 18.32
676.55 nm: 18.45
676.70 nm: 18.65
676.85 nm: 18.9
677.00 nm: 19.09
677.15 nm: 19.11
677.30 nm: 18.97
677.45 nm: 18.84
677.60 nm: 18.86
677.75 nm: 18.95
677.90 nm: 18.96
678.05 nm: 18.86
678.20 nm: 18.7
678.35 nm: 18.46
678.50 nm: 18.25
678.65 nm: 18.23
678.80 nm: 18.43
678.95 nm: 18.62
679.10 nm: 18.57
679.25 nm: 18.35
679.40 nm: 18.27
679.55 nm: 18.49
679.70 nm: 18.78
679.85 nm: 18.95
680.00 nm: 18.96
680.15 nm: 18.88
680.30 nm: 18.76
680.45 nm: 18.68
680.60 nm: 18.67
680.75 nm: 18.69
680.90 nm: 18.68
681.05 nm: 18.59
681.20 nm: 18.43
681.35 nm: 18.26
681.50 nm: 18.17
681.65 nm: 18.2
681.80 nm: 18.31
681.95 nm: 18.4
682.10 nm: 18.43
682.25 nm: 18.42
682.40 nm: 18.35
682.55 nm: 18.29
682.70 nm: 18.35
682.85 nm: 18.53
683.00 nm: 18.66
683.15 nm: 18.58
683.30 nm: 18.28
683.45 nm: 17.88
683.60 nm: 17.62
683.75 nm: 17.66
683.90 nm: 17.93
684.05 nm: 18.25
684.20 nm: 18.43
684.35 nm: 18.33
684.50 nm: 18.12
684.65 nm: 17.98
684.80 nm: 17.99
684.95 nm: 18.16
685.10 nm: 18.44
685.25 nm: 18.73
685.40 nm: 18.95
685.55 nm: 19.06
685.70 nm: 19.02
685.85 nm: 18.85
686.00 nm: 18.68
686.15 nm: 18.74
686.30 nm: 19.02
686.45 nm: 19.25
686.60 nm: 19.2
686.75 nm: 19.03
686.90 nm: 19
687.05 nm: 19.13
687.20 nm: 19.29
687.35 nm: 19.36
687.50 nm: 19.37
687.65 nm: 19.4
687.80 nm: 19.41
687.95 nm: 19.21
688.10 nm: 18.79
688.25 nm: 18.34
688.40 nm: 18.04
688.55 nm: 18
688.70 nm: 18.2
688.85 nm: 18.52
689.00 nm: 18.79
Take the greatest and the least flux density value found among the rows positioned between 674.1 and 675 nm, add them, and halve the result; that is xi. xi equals 18.1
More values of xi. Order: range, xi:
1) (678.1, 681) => 18.6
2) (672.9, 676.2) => 18.2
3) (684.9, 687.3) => 18.7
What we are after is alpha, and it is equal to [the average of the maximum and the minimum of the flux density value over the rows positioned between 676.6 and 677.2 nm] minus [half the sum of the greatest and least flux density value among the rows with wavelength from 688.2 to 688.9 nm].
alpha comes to 0.62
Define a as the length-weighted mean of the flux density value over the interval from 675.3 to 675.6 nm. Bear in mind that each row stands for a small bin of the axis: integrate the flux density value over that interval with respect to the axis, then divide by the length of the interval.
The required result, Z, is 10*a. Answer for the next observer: 174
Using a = 17.4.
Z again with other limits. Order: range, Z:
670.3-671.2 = 187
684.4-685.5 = 184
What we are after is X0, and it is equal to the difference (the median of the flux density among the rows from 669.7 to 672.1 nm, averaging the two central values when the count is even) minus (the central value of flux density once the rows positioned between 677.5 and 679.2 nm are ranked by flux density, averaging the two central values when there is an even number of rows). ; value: 0.25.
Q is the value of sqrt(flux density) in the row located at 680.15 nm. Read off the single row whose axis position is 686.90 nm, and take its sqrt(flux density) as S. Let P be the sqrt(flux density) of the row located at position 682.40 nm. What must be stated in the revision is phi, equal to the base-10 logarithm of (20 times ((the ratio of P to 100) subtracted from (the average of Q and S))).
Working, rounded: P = 4.28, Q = 4.35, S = 4.36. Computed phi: 1.94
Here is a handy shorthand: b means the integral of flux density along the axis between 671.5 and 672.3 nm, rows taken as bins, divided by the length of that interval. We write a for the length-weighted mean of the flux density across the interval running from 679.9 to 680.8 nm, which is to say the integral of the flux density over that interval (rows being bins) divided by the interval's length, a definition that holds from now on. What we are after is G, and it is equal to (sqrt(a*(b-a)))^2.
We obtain 6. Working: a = 18.78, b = 19.1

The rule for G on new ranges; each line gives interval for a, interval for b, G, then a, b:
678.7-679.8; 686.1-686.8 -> 10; 18.51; 19.1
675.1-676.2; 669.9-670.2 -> 39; 17.64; 19.8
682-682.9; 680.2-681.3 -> 5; 18.39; 18.6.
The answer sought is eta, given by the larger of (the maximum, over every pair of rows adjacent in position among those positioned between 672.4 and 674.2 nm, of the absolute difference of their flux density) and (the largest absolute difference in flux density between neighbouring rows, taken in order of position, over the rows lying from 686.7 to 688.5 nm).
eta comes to 0.450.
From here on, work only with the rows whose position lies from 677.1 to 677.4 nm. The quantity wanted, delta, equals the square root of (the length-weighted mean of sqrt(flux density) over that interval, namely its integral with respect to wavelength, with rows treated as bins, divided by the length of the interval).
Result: 2.09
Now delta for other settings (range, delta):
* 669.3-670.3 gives 2.12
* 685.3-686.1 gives 2.09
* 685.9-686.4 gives 2.08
